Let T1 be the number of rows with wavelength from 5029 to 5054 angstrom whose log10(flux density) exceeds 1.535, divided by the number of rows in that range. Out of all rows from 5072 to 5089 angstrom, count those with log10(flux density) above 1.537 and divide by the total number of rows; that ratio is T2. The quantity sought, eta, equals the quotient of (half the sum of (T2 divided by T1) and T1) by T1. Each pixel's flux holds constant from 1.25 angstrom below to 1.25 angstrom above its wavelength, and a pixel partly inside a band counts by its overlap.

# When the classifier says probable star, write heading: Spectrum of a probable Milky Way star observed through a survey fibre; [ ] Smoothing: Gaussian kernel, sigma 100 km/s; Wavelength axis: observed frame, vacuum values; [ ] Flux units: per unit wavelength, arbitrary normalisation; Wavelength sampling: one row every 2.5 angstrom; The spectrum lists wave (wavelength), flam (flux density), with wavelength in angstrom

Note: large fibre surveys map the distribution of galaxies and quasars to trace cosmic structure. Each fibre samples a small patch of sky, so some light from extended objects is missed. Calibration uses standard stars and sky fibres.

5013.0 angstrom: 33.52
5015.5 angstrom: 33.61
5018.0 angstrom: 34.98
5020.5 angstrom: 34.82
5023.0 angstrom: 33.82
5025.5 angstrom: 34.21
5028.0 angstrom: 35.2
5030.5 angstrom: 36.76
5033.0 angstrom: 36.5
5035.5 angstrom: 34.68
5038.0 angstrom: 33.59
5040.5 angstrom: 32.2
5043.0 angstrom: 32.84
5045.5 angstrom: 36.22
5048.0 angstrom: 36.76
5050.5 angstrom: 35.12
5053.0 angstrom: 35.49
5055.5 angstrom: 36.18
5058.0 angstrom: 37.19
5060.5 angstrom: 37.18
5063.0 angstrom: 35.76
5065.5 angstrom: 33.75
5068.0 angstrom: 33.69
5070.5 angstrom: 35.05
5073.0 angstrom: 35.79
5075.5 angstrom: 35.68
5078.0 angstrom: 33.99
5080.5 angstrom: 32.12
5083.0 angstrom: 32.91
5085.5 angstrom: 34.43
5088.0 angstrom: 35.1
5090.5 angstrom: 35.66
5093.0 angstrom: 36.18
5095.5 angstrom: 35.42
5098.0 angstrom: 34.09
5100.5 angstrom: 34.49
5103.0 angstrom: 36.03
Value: 0.94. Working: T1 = 0.70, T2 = 0.43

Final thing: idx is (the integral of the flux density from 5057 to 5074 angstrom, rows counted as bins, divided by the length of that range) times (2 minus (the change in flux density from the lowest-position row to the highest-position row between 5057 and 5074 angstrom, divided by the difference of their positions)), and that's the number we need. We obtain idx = 74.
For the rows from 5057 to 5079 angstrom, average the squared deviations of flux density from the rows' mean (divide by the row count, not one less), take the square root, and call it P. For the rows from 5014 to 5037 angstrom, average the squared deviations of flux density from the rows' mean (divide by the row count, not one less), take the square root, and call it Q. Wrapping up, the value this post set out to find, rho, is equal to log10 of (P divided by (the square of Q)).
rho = 0.08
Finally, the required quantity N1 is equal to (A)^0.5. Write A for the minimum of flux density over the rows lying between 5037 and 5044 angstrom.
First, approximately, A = 32.2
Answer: 5.67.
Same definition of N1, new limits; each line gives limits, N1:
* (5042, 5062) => 5.73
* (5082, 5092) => 5.74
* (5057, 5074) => 5.80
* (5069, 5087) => 5.67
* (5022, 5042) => 5.67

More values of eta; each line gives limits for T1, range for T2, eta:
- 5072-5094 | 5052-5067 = 1.44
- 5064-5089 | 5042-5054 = 2.10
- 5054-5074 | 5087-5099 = 1.21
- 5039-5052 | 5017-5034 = 1.49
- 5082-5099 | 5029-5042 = 1.09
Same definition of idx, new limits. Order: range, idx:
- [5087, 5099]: 74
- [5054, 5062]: 66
